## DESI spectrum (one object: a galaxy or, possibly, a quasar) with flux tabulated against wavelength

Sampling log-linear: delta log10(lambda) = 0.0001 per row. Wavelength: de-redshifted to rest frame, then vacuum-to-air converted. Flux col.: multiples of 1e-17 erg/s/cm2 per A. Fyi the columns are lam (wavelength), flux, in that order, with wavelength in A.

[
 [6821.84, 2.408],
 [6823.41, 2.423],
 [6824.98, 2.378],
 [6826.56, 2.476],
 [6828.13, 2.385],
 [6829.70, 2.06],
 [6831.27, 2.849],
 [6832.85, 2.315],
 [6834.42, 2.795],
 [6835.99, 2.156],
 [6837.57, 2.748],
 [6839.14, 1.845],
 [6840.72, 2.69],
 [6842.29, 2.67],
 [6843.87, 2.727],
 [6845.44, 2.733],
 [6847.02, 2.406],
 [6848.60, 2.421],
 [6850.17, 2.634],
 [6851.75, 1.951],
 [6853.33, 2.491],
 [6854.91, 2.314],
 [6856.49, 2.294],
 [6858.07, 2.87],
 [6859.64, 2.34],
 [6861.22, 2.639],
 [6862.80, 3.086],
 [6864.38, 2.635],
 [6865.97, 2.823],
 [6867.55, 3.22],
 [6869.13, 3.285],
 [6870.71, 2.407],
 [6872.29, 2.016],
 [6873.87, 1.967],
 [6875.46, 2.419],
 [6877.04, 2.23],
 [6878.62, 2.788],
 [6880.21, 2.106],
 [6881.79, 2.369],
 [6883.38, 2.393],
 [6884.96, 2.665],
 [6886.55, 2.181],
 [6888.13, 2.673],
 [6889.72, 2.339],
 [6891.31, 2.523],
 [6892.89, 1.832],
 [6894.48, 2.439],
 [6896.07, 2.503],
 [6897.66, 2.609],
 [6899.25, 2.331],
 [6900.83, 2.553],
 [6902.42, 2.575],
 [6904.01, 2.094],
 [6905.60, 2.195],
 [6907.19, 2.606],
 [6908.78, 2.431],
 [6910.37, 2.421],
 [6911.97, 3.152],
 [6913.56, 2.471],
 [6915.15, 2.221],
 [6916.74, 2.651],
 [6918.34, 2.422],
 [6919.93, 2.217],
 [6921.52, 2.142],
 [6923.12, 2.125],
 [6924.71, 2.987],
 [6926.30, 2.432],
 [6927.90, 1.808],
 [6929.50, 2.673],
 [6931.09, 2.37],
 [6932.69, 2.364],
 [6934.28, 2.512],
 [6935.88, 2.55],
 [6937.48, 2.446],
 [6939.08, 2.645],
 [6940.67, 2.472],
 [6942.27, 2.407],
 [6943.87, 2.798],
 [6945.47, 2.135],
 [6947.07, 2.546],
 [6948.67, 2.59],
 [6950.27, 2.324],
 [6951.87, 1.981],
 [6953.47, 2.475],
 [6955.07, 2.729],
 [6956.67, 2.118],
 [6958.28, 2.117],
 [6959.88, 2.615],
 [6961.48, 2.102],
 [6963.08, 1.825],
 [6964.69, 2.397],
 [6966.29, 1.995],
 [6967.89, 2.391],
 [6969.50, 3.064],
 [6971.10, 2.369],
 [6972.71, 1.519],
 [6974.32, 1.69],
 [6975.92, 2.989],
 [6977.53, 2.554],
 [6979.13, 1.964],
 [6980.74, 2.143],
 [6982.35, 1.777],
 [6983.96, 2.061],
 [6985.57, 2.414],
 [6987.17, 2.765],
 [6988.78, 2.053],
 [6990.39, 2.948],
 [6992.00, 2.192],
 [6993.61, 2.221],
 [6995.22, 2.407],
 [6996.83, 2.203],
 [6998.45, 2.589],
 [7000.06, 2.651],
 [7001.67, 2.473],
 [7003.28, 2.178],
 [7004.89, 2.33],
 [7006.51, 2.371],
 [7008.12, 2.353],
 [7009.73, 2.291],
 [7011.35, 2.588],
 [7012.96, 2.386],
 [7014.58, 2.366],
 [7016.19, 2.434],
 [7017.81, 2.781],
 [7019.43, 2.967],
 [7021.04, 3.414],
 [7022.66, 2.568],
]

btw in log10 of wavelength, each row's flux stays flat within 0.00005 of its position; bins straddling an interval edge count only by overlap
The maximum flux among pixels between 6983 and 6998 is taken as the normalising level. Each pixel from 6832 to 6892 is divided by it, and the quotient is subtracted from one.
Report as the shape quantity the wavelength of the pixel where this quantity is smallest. 6869.13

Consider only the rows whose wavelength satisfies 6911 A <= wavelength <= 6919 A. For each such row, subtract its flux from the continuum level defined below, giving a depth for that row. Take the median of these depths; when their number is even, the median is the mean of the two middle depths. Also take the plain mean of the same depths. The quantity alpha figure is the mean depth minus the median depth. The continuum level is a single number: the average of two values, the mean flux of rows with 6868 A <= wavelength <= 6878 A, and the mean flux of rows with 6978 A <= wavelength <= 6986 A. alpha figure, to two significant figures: -0.11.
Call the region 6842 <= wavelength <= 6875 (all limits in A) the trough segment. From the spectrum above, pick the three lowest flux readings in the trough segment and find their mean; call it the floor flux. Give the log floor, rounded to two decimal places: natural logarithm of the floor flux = 0.68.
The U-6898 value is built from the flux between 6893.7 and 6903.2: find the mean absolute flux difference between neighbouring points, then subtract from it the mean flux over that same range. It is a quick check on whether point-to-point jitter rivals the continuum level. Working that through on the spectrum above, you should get -2.36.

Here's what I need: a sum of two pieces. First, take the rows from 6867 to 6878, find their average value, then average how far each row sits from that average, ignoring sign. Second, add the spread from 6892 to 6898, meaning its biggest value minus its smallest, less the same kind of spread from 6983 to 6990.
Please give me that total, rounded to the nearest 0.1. 0.5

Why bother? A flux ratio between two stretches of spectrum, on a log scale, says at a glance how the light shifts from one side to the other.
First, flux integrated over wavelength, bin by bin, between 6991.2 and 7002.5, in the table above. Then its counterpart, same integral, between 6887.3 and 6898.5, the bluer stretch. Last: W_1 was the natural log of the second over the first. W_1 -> 0.00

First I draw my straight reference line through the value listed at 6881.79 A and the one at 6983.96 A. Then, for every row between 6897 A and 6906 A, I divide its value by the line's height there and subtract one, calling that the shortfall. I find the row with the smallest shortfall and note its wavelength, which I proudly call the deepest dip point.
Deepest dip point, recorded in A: 6904.01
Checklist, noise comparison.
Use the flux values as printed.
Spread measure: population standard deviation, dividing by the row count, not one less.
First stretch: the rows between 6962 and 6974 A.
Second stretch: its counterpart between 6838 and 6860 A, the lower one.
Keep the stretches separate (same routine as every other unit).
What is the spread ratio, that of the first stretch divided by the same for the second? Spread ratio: 1.6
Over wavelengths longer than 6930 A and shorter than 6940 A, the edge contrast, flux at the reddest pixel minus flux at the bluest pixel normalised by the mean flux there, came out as 0.11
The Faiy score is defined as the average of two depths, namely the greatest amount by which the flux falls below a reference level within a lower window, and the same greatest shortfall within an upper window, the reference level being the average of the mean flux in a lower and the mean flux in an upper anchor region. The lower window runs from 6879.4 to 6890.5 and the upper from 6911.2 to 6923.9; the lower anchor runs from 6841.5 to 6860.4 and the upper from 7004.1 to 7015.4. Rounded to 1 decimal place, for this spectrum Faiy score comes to 0.3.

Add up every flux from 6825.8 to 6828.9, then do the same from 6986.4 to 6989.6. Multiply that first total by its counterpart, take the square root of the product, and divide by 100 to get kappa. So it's 0.0484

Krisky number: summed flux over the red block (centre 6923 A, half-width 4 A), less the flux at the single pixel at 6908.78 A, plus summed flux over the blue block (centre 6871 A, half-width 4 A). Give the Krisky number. 22.37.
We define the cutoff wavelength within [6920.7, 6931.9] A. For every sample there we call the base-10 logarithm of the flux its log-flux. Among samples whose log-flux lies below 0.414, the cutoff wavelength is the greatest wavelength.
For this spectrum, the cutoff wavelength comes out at 6931.09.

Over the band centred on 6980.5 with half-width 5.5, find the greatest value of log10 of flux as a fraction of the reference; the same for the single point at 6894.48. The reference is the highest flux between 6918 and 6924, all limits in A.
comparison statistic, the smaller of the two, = 0.00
